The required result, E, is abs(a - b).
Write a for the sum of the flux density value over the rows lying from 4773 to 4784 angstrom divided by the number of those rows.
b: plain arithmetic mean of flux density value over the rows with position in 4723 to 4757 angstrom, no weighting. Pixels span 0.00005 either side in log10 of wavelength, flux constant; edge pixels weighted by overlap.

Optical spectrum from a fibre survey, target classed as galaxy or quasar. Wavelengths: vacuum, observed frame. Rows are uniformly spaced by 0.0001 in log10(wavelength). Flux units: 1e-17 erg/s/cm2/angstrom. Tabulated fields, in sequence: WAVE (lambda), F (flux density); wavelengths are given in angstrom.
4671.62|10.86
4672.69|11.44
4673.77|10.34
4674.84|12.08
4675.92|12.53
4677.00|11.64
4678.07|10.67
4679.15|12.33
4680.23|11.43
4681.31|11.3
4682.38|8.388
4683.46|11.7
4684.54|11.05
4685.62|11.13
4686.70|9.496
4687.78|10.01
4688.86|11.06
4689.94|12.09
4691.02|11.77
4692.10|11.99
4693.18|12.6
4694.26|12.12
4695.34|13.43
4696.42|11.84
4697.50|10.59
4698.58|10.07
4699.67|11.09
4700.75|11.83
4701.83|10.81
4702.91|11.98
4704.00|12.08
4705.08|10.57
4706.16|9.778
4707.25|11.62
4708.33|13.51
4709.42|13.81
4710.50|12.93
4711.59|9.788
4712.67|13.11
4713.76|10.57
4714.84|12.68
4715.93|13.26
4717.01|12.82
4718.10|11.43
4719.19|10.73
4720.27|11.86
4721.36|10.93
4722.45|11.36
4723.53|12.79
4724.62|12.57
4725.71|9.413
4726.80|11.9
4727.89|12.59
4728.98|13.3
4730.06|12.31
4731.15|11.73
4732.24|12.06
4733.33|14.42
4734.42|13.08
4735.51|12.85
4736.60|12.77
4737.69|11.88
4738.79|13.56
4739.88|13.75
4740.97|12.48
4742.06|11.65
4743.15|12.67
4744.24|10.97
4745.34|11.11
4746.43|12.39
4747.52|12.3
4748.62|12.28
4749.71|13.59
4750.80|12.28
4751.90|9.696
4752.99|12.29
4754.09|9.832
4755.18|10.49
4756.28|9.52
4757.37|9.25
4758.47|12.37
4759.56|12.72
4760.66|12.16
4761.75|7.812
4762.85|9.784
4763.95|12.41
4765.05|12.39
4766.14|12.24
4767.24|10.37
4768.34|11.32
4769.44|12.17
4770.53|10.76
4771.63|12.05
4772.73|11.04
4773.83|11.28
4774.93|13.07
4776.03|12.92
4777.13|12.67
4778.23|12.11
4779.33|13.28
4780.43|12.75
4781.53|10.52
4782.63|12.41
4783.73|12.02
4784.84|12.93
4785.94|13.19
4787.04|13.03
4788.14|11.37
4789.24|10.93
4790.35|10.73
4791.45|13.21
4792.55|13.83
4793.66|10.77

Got 0.2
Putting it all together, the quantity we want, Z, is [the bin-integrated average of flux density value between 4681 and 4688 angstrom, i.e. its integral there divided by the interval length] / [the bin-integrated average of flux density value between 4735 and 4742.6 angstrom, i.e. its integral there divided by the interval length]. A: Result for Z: 0.82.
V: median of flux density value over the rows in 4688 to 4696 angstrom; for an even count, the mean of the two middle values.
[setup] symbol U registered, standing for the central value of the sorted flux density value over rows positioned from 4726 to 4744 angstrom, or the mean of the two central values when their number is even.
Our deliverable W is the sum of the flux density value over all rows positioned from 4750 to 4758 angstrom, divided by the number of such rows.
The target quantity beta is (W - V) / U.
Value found -0.13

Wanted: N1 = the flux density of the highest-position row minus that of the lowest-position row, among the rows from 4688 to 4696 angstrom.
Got 2.37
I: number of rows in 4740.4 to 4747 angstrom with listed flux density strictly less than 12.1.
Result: 3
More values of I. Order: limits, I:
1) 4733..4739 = 1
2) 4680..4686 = 6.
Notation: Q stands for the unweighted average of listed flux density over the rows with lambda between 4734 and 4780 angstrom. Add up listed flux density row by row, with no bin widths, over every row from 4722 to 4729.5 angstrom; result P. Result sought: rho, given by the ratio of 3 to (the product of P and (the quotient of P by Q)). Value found 0.0050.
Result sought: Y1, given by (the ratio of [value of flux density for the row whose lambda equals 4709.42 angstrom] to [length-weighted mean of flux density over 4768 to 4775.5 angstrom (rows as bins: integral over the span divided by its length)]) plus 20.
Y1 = 21.2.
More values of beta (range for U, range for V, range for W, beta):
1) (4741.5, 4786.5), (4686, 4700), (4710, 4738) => 0.03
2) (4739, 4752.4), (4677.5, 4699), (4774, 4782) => 0.09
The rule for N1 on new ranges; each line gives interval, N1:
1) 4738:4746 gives -2.45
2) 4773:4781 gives 1.47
